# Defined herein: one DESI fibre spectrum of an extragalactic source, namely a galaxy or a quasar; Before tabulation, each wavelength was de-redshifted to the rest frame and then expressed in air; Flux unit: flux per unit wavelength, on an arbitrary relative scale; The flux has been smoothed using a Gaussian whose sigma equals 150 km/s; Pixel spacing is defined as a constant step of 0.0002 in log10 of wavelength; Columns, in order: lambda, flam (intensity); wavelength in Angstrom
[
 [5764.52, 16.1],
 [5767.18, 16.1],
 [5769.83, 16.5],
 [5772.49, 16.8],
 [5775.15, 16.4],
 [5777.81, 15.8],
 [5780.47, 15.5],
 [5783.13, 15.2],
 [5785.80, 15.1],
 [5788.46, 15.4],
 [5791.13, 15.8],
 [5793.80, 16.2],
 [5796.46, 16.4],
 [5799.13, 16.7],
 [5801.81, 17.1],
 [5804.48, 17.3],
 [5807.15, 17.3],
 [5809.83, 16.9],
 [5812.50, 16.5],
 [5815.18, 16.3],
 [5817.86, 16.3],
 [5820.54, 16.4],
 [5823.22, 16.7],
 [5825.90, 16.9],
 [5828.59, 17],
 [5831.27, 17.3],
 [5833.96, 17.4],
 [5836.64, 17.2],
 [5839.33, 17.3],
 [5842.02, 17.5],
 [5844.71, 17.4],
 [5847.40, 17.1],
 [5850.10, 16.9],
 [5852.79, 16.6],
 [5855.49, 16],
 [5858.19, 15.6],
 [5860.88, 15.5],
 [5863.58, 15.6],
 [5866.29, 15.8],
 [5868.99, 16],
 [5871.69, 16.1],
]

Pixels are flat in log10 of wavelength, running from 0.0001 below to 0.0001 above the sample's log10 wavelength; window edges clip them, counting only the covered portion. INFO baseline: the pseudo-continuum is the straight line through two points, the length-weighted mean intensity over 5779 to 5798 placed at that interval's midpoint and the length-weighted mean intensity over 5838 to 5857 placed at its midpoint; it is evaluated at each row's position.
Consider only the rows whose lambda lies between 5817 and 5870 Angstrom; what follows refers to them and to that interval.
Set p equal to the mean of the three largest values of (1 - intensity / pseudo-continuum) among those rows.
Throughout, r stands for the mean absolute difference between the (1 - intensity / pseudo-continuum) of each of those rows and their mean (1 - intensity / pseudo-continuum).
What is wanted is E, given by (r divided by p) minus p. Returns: 0.38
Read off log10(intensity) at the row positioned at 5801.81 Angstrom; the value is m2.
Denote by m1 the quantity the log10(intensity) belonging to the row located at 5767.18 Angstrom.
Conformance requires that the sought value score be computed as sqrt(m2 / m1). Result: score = 1.01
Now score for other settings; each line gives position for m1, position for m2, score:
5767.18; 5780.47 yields 0.99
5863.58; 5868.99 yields 1.00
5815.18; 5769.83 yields 1.00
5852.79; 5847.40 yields 1.01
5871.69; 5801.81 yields 1.01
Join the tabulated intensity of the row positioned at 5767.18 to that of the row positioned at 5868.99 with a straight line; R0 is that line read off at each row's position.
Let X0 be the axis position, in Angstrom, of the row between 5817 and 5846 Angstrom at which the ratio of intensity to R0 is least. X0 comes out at 5817.86 Angstrom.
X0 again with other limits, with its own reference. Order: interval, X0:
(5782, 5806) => 5785.80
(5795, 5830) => 5815.18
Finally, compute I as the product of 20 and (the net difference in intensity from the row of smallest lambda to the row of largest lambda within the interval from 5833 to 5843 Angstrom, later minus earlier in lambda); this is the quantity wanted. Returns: 2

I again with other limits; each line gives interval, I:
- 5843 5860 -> -36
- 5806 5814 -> -16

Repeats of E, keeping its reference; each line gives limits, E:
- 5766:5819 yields 1.32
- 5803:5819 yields -4.32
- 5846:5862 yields 0.36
